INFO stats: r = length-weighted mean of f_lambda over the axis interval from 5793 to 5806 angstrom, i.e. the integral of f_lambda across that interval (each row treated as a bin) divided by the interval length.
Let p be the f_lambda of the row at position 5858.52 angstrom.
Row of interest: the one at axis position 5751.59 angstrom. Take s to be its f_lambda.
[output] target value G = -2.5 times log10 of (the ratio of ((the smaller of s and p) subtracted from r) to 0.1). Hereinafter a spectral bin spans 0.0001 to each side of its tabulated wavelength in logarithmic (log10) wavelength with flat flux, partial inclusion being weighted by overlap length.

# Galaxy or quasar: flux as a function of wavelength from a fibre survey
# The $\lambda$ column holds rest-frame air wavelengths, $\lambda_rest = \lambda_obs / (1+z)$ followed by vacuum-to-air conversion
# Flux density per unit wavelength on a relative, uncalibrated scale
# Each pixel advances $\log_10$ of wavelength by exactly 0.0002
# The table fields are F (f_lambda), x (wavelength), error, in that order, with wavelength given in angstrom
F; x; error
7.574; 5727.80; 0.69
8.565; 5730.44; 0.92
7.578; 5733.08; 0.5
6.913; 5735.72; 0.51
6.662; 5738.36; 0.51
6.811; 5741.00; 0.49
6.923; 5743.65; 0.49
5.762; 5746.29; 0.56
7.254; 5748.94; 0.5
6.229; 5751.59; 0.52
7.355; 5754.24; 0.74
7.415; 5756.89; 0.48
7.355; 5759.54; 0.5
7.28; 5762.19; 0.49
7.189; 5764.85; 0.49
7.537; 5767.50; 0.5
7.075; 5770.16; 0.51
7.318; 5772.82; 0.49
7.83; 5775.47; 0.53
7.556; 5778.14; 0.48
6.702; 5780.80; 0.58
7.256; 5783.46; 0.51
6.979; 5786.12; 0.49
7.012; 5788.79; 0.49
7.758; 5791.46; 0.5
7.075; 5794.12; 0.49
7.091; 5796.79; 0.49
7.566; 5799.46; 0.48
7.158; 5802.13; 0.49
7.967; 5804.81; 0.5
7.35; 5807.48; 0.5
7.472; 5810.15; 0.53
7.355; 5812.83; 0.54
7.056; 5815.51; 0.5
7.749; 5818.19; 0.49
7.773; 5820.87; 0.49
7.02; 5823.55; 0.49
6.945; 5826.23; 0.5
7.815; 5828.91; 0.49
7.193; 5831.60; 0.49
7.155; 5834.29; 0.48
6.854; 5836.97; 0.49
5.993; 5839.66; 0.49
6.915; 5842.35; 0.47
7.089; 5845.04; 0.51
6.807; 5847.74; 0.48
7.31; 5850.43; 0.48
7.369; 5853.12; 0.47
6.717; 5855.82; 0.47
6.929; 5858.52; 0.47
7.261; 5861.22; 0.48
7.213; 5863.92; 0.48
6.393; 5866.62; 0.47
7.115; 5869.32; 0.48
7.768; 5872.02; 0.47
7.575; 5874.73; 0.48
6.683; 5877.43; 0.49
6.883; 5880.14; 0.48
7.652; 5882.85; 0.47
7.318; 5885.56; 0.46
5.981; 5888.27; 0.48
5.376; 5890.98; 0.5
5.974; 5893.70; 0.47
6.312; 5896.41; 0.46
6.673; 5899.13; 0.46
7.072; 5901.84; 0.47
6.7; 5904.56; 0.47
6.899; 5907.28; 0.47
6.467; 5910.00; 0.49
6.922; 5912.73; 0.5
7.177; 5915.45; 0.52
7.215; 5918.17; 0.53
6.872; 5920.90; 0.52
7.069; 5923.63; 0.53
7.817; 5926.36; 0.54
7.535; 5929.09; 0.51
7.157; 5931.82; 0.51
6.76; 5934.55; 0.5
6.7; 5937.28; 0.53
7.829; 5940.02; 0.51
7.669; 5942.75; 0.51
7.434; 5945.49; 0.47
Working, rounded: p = 6.929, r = 7.4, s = 6.229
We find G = -2.6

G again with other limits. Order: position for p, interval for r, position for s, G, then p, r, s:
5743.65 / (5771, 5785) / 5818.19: -1.5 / 6.923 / 7.3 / 7.749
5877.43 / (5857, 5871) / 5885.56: -1.2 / 6.683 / 7.0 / 7.318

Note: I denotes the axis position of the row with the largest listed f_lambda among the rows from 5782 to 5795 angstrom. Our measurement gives 5791.46 angstrom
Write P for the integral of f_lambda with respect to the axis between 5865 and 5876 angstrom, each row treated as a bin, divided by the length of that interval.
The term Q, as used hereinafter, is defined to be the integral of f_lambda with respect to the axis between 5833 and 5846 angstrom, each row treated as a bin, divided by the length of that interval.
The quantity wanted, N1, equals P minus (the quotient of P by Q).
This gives 6.15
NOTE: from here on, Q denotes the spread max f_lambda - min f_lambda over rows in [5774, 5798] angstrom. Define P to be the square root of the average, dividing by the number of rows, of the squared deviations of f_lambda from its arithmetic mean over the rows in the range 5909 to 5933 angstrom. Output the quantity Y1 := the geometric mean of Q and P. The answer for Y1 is 0.6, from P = 0.36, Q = 1.13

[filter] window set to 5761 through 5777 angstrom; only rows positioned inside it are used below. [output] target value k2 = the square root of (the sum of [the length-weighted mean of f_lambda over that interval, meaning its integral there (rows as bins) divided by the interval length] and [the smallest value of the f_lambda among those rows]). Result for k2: 3.80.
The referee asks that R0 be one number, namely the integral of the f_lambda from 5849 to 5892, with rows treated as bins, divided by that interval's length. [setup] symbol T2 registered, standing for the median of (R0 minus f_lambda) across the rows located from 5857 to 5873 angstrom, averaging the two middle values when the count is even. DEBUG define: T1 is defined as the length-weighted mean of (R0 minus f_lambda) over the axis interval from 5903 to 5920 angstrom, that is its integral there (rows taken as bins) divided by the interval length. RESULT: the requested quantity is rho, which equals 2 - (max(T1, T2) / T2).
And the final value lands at 2.48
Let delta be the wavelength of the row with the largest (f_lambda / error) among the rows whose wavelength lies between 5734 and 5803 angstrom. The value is 5799.46 angstrom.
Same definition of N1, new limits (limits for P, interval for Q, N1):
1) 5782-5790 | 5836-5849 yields 6.03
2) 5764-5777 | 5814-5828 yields 6.39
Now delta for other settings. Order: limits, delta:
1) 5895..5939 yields 5901.84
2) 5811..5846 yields 5828.91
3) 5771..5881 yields 5872.02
